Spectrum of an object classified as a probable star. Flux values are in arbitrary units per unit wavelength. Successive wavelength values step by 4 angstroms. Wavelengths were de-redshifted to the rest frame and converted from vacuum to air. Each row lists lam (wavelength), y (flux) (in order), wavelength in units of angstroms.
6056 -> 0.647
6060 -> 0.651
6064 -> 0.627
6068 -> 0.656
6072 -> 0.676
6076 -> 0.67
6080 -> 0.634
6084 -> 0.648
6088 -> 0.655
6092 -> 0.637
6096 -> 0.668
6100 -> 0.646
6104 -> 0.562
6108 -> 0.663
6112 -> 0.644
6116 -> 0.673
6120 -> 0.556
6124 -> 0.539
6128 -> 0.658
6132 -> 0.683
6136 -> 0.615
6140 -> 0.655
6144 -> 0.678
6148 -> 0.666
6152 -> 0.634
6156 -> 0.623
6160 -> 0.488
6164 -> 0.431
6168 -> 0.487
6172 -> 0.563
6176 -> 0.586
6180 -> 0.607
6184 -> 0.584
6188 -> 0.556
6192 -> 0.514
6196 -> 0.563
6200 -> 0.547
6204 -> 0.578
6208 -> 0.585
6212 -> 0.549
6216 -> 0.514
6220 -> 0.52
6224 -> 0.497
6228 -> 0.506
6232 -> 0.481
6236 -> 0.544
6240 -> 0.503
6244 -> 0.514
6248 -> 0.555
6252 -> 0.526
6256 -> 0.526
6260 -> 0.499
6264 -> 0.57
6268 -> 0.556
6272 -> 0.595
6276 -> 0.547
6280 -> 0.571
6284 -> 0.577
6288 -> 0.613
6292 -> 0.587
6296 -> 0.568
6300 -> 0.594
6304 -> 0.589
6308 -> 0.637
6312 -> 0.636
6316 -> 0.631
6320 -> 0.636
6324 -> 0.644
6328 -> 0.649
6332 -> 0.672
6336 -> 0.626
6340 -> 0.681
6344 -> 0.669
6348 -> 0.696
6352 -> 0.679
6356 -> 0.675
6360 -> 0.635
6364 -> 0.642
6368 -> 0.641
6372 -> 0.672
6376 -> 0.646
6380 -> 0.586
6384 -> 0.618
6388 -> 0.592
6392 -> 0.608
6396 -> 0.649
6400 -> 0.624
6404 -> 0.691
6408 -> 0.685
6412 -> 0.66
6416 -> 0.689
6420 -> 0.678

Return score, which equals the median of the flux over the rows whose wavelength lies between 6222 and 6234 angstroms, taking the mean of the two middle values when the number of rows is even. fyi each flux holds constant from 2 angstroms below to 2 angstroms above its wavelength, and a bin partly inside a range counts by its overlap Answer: 0.50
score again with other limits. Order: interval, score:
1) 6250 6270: 0.53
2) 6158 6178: 0.49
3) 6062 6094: 0.65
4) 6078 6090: 0.65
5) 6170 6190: 0.58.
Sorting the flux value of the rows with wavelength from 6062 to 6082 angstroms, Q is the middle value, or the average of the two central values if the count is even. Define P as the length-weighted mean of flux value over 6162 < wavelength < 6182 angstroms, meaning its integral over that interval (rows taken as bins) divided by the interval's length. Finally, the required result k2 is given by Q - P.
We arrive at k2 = 0.12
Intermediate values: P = 0.53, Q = 0.656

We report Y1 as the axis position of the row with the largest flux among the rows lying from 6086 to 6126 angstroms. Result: 6116 angstroms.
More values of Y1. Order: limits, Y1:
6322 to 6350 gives 6348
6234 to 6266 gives 6264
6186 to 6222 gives 6208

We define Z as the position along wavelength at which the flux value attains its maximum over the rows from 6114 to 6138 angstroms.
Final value 6132 angstroms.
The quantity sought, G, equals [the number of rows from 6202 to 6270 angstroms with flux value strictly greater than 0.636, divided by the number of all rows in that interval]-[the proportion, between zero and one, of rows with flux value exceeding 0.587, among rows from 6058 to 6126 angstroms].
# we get -0.8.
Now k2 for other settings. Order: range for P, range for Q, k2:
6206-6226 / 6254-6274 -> 0.02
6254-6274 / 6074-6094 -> 0.10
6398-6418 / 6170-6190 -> -0.09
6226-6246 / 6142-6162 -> 0.12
